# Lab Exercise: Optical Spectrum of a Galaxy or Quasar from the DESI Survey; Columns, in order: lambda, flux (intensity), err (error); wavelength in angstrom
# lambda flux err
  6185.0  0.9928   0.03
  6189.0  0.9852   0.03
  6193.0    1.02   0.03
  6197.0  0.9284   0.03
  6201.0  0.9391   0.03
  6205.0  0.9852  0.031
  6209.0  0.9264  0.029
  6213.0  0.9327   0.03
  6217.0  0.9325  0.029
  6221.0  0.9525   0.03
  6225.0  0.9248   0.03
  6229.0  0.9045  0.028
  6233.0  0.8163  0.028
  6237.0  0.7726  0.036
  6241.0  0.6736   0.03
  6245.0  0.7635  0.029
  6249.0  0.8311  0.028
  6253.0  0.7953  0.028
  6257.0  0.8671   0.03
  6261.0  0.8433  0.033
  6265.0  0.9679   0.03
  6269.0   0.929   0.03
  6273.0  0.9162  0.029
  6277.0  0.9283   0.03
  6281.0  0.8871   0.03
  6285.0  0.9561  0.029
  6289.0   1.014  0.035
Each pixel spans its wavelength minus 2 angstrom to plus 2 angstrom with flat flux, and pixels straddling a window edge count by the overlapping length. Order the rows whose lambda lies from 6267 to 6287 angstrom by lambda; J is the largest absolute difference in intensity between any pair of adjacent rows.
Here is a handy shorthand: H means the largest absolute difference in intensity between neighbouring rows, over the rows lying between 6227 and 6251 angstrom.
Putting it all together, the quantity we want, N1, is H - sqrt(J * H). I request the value 0.02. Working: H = 0.099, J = 0.07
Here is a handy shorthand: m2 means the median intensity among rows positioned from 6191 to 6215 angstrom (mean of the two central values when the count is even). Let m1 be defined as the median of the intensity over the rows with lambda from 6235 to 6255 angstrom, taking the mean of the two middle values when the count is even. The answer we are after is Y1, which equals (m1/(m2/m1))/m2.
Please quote 0.7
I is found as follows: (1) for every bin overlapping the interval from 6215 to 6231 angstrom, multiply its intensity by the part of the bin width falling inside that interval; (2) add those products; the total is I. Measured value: 14.9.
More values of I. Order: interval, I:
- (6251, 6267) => 13.9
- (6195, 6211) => 15.1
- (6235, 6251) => 12.2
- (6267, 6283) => 14.6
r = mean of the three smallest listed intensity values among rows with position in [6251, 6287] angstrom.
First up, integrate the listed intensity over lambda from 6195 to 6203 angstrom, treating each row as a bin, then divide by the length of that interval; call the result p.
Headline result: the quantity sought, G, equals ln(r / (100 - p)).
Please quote -4.78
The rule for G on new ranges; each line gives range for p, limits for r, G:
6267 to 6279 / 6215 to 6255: -4.90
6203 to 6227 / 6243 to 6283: -4.82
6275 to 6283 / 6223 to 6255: -4.90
